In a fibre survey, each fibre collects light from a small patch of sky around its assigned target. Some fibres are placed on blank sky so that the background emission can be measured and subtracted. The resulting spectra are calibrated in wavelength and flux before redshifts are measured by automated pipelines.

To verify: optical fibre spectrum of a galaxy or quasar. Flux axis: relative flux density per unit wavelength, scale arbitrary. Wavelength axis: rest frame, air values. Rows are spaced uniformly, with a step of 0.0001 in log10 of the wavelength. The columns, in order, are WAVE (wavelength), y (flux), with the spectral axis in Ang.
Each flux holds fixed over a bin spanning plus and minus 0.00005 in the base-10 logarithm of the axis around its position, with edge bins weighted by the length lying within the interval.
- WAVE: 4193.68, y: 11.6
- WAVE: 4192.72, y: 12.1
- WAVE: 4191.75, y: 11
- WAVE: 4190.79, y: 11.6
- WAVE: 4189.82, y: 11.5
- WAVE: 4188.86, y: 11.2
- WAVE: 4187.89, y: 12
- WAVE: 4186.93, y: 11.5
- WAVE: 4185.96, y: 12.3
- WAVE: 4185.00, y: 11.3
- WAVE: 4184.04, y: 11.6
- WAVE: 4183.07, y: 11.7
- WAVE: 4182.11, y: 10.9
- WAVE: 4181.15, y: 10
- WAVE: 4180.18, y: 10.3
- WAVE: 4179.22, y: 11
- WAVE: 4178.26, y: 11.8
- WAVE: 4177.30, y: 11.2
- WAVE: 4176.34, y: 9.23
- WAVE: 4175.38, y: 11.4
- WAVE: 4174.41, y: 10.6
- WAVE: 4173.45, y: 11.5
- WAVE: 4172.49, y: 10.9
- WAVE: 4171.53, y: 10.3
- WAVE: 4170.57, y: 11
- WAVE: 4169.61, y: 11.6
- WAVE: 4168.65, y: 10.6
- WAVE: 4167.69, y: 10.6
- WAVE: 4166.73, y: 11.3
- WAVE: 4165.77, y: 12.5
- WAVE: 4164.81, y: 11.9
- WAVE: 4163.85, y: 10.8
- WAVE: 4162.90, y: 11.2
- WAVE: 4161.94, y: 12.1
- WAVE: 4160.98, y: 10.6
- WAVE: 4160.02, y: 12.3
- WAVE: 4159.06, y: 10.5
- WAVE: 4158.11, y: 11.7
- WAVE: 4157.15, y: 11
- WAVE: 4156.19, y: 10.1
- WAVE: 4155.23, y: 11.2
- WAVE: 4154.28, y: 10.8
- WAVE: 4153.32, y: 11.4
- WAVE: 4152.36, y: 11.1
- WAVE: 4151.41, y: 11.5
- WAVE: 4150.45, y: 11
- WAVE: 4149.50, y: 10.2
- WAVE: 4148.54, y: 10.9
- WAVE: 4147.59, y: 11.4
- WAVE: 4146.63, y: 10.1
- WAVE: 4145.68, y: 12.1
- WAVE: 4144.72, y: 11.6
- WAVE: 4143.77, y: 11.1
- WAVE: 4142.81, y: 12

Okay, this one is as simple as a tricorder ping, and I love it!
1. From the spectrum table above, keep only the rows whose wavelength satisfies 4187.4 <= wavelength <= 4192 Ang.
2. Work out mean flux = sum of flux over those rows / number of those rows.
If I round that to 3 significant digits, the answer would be 11.5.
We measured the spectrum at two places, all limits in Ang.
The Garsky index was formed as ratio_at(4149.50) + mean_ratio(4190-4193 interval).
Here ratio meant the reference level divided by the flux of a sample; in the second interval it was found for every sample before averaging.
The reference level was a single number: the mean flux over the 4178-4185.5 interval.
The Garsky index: 2.04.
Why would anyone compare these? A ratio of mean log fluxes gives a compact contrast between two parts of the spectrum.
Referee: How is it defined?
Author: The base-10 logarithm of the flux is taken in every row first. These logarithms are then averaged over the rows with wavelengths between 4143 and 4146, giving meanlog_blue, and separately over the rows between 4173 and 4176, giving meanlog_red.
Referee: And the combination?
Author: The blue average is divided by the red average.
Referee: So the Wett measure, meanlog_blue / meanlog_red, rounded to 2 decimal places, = 1.02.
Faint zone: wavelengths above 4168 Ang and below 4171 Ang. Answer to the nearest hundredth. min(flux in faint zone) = 10.60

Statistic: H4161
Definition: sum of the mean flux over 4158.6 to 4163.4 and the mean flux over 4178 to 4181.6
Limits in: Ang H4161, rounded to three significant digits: 22.1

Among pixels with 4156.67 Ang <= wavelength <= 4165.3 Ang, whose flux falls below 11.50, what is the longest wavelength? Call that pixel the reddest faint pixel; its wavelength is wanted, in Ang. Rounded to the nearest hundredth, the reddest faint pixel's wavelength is 4163.85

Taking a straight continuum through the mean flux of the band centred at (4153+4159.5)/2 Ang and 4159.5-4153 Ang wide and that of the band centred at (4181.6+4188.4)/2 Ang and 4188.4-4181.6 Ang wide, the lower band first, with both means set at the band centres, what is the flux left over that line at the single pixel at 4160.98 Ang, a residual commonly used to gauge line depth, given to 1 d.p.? -0.5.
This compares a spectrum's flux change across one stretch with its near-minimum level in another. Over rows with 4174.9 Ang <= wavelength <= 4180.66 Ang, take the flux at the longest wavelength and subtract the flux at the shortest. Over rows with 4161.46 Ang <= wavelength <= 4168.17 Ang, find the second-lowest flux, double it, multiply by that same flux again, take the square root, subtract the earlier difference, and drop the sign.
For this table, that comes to 16.4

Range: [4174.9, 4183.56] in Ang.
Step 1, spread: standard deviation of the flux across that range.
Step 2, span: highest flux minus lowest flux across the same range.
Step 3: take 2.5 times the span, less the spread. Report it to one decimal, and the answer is 5.6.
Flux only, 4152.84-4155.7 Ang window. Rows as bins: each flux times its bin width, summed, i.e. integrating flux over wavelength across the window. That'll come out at 31.9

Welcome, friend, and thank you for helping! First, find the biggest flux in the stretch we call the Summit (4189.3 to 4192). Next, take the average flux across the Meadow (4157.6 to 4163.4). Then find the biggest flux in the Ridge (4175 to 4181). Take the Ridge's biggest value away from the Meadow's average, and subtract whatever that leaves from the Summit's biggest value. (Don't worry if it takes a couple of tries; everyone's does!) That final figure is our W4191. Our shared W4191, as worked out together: 12.0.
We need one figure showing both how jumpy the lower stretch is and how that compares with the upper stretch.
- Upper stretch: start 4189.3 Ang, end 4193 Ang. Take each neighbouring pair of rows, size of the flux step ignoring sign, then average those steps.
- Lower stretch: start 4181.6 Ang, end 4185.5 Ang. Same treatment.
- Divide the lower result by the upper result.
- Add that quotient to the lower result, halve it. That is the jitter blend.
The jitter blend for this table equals 0.53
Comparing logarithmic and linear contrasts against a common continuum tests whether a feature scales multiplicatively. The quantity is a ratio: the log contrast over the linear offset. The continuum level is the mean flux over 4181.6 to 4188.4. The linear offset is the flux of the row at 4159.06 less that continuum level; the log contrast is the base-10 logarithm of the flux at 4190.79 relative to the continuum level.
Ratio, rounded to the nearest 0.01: 0.00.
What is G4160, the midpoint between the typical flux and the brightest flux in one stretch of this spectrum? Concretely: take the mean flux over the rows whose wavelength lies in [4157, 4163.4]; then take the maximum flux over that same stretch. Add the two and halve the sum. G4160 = 11.8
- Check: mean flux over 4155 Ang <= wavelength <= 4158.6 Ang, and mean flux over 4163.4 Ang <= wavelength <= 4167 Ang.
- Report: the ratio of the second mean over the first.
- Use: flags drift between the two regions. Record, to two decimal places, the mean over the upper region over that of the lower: 1.06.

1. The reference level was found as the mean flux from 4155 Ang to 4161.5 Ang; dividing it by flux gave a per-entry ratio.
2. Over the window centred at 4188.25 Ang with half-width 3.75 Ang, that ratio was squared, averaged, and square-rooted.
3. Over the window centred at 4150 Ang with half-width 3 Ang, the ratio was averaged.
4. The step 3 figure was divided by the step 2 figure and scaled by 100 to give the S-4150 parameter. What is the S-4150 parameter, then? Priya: 105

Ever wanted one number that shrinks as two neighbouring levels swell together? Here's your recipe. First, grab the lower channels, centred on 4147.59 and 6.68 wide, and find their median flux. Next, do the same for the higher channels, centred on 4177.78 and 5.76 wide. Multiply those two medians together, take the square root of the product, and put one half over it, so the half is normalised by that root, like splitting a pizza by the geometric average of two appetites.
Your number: 0.0452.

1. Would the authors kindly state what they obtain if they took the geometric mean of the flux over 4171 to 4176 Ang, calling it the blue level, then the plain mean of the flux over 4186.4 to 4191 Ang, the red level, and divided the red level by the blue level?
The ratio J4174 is 1.06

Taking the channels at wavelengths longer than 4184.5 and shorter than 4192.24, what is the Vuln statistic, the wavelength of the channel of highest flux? 4185.96 Ang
